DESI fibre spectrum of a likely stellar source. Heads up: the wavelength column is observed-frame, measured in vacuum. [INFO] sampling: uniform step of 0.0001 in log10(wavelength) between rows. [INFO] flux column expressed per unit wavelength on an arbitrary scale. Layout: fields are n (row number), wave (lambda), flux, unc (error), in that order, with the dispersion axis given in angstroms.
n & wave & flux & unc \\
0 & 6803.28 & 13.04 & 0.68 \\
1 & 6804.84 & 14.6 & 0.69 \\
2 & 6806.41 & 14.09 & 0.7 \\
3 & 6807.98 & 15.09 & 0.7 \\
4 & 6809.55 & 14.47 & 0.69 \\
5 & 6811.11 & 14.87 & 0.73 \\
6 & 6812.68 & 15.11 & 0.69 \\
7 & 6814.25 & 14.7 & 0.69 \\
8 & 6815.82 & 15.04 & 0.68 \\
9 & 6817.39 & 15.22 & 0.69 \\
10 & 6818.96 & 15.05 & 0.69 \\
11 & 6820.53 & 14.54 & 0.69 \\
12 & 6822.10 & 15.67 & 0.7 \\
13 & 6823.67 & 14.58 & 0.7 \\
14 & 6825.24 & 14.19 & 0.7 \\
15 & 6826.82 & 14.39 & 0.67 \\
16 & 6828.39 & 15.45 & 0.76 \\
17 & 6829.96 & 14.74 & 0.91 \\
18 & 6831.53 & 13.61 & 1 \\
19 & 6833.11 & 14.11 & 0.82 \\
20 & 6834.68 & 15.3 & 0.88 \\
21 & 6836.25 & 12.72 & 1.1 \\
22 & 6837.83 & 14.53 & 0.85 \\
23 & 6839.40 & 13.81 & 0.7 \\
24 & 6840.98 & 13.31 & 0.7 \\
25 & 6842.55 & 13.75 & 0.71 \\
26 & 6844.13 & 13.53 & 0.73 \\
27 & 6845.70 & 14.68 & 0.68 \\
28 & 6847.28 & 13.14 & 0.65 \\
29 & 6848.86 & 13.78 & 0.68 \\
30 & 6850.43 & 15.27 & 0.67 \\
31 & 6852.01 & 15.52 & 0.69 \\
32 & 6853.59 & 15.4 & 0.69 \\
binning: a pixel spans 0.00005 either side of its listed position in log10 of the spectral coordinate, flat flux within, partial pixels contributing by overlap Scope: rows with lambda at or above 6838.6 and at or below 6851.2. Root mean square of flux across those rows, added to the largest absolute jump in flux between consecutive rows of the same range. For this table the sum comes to 15.5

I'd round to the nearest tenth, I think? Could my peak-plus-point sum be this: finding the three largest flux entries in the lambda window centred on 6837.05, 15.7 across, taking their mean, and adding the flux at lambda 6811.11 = 29.7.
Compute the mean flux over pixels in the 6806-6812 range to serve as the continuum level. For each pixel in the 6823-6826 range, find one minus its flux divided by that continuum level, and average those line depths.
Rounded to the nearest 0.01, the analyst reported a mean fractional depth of 0.02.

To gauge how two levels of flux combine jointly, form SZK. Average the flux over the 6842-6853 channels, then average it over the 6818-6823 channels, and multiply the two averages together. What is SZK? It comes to 215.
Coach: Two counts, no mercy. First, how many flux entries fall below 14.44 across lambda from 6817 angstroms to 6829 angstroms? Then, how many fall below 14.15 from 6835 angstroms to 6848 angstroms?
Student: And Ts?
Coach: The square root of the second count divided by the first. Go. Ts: 1.7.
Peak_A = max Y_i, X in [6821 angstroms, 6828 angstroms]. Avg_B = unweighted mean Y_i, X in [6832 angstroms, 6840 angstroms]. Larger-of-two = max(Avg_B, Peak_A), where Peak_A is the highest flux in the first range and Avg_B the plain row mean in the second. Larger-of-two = 15.7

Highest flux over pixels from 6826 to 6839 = 15.45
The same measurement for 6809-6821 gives 15.22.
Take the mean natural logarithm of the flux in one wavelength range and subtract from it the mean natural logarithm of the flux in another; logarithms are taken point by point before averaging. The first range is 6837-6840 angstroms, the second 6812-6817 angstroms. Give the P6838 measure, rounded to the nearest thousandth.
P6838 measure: -0.054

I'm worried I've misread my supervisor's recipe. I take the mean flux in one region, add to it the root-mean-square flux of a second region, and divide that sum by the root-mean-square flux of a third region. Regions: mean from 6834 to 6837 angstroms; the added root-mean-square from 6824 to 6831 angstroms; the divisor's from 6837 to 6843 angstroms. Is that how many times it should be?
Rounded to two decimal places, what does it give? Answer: 2.07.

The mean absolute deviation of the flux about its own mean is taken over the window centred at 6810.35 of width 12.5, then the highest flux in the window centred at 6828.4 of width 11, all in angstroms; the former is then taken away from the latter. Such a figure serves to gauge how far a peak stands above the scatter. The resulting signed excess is 15.2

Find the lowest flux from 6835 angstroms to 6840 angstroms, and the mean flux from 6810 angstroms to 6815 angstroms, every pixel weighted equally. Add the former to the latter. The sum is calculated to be 27.6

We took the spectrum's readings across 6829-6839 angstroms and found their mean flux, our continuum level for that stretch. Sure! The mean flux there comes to 14.2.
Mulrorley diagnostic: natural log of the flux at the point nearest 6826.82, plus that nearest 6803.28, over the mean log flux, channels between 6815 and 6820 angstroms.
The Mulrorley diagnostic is 1.93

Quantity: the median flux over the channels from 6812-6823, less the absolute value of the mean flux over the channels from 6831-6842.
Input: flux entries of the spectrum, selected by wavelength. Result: 1.1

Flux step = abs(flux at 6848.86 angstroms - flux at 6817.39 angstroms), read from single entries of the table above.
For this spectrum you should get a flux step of 1.44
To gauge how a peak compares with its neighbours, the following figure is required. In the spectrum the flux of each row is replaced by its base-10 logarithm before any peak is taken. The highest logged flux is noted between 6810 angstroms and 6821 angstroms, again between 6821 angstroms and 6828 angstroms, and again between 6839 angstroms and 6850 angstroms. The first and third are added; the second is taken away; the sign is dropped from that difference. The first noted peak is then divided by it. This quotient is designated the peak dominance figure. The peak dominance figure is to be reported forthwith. 1.02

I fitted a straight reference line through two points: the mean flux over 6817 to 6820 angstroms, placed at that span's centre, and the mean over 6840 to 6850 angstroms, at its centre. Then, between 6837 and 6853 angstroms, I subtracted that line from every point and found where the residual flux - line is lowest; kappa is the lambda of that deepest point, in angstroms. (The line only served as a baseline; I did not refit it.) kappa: 6840.98 angstroms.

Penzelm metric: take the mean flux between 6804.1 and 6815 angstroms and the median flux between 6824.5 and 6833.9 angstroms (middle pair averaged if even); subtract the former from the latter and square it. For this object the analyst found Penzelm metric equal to 0.17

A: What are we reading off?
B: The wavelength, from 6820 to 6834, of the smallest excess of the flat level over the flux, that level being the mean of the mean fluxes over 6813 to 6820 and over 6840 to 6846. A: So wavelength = 6822.10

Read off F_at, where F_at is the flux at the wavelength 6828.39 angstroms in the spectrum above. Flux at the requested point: 15.45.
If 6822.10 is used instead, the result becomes 15.67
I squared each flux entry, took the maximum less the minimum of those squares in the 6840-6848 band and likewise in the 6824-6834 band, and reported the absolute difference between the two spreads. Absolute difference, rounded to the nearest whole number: 11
